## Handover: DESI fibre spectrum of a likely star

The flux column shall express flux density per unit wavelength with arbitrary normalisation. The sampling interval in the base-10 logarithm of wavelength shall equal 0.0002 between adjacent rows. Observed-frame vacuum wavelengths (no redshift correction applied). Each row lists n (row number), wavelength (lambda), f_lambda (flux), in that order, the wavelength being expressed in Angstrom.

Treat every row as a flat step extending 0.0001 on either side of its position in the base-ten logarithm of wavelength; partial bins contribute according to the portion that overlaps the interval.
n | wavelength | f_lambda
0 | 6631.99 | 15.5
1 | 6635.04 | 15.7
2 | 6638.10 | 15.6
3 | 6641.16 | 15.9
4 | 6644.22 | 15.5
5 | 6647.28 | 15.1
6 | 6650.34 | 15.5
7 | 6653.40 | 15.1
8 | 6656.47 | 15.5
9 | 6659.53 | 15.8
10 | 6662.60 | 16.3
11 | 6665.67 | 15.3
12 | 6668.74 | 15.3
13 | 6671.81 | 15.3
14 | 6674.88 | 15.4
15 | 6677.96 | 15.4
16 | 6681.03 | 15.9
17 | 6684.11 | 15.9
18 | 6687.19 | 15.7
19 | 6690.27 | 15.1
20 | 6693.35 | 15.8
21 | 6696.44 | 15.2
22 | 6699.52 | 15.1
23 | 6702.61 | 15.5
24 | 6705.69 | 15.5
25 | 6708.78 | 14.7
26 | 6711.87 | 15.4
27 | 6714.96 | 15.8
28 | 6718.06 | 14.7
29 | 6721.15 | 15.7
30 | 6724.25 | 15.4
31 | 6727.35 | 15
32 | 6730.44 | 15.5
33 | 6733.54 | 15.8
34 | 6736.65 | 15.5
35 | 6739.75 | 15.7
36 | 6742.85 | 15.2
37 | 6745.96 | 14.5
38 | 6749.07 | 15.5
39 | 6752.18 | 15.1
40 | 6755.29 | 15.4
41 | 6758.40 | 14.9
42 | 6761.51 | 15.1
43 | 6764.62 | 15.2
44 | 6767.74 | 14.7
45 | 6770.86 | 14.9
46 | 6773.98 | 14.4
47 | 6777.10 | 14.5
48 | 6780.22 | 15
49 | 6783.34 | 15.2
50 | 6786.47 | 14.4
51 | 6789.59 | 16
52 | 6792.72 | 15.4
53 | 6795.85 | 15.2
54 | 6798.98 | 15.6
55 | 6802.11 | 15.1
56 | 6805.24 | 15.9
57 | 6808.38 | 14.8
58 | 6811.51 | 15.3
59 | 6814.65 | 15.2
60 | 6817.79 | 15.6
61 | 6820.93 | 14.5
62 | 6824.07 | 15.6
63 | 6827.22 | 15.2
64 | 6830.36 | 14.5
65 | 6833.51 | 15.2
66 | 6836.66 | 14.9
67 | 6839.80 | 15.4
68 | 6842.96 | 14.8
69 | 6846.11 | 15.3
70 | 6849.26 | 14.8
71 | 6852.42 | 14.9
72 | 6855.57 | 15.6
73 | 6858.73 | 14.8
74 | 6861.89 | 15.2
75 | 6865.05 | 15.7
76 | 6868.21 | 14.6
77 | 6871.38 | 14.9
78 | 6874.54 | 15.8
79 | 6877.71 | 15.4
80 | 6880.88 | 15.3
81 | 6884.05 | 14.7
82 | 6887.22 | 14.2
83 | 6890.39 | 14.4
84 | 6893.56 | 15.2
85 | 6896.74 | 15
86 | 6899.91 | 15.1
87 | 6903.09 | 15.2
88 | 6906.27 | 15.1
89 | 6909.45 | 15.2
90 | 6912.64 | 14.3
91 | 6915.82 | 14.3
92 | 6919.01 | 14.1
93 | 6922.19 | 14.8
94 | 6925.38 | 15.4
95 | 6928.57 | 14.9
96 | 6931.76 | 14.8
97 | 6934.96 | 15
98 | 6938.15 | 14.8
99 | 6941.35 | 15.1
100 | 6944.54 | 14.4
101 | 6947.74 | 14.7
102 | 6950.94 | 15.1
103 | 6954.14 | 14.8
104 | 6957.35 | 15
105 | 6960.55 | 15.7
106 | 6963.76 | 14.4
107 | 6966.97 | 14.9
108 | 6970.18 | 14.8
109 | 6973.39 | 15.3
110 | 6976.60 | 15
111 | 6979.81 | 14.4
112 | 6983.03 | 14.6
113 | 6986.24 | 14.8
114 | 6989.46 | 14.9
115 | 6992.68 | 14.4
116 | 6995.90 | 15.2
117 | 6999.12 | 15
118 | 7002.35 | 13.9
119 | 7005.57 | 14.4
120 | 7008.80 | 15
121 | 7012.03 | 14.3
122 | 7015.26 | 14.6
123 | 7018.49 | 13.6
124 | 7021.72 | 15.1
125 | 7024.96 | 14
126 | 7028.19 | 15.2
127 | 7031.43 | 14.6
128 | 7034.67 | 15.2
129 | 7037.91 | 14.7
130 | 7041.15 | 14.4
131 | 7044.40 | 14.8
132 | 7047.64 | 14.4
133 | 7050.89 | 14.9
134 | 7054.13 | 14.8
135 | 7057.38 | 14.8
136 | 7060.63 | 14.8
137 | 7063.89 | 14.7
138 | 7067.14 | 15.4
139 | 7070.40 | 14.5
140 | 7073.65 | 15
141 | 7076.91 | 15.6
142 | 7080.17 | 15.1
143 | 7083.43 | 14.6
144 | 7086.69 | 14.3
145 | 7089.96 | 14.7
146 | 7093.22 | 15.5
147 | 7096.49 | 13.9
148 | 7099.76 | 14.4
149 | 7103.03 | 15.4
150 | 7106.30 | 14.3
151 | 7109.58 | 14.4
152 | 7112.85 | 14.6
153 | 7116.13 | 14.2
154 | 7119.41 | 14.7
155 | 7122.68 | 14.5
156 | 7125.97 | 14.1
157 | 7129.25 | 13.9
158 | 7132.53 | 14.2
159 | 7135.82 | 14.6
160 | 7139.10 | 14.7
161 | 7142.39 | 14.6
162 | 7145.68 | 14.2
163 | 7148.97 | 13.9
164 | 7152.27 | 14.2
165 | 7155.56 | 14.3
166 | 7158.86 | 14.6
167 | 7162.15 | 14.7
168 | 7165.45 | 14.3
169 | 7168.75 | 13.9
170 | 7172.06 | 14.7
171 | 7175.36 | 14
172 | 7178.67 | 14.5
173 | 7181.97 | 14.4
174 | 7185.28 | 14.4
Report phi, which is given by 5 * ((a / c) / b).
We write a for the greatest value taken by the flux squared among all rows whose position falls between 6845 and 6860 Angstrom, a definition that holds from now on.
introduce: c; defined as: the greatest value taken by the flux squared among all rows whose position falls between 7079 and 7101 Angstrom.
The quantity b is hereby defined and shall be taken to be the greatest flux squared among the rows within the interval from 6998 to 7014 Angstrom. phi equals 0.0225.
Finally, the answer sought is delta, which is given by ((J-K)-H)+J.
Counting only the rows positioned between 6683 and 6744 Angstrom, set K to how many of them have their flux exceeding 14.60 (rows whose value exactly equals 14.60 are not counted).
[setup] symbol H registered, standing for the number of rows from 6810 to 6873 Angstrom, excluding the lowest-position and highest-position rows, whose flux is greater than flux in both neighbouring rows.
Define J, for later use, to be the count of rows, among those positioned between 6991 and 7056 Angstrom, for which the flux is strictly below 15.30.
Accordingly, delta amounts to 13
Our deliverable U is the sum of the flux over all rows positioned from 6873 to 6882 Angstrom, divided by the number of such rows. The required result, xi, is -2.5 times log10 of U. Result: -2.98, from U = 15.5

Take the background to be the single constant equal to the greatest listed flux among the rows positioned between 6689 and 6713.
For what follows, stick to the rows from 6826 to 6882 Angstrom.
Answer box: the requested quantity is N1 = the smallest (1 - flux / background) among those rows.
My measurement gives 0.000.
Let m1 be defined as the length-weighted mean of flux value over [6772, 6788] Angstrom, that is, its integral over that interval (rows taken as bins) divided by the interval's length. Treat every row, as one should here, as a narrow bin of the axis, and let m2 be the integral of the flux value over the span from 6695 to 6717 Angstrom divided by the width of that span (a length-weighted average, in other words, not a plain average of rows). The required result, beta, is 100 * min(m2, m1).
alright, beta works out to 1470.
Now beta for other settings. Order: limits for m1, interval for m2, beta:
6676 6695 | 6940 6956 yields 1482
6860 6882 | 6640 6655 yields 1526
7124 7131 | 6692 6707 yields 1402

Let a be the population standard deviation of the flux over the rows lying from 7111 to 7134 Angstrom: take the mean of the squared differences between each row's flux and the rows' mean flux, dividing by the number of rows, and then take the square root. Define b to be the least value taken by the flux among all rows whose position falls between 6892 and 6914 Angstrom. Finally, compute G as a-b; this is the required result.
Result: -14.0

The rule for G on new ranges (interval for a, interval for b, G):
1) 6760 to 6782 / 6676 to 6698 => -14.8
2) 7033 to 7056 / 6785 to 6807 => -14.1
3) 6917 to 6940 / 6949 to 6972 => -14.0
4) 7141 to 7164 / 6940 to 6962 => -14.1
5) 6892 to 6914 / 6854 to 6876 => -14.3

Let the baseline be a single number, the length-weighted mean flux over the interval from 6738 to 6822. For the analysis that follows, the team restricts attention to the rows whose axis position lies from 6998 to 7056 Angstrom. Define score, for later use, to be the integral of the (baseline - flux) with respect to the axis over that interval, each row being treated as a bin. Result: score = 30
